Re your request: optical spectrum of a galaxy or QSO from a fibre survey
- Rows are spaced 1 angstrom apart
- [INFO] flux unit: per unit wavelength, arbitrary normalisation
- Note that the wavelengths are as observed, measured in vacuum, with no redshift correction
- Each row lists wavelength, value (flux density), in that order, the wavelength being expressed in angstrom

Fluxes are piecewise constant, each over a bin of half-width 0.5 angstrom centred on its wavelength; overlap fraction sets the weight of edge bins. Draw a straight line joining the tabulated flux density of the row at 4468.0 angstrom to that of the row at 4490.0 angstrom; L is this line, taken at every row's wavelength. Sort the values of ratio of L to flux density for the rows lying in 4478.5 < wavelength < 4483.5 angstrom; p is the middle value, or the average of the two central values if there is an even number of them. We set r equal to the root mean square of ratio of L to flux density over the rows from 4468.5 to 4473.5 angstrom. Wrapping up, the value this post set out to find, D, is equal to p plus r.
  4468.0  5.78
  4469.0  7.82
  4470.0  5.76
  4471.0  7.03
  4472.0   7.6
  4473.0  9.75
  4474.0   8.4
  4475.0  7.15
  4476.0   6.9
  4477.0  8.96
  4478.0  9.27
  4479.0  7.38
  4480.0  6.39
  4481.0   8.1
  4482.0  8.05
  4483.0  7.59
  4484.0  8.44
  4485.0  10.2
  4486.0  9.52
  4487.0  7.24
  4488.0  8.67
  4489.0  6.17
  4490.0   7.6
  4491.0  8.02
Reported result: 1.733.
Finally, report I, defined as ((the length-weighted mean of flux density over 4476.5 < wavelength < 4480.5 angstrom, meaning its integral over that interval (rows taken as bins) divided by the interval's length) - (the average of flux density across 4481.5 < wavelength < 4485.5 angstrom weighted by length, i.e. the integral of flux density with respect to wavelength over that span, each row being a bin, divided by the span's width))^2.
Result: 0.32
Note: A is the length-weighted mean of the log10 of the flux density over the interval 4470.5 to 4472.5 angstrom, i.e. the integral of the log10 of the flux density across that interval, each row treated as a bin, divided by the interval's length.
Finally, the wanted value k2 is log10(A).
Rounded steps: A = 0.864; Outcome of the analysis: -0.064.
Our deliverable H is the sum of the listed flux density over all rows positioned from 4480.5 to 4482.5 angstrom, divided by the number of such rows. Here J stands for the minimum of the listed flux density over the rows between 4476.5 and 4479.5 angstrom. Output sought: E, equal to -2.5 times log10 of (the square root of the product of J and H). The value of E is -2.22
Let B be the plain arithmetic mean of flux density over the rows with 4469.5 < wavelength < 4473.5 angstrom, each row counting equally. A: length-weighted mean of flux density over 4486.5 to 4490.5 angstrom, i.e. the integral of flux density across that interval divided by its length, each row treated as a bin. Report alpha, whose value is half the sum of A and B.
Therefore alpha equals 7.48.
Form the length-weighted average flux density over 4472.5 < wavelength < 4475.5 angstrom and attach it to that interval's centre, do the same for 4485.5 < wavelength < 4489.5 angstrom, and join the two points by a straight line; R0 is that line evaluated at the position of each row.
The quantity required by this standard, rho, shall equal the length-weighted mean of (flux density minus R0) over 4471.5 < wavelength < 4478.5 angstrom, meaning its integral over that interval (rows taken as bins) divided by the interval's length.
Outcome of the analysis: -0.1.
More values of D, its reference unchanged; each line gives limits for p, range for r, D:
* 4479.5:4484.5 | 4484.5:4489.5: 1.793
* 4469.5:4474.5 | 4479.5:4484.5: 1.715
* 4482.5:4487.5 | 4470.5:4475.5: 1.633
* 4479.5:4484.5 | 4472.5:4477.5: 1.656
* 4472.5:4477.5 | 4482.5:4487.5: 1.604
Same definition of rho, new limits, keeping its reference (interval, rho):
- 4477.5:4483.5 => -0.4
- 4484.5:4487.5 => 1.0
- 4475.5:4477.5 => -0.4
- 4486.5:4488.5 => 0.1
